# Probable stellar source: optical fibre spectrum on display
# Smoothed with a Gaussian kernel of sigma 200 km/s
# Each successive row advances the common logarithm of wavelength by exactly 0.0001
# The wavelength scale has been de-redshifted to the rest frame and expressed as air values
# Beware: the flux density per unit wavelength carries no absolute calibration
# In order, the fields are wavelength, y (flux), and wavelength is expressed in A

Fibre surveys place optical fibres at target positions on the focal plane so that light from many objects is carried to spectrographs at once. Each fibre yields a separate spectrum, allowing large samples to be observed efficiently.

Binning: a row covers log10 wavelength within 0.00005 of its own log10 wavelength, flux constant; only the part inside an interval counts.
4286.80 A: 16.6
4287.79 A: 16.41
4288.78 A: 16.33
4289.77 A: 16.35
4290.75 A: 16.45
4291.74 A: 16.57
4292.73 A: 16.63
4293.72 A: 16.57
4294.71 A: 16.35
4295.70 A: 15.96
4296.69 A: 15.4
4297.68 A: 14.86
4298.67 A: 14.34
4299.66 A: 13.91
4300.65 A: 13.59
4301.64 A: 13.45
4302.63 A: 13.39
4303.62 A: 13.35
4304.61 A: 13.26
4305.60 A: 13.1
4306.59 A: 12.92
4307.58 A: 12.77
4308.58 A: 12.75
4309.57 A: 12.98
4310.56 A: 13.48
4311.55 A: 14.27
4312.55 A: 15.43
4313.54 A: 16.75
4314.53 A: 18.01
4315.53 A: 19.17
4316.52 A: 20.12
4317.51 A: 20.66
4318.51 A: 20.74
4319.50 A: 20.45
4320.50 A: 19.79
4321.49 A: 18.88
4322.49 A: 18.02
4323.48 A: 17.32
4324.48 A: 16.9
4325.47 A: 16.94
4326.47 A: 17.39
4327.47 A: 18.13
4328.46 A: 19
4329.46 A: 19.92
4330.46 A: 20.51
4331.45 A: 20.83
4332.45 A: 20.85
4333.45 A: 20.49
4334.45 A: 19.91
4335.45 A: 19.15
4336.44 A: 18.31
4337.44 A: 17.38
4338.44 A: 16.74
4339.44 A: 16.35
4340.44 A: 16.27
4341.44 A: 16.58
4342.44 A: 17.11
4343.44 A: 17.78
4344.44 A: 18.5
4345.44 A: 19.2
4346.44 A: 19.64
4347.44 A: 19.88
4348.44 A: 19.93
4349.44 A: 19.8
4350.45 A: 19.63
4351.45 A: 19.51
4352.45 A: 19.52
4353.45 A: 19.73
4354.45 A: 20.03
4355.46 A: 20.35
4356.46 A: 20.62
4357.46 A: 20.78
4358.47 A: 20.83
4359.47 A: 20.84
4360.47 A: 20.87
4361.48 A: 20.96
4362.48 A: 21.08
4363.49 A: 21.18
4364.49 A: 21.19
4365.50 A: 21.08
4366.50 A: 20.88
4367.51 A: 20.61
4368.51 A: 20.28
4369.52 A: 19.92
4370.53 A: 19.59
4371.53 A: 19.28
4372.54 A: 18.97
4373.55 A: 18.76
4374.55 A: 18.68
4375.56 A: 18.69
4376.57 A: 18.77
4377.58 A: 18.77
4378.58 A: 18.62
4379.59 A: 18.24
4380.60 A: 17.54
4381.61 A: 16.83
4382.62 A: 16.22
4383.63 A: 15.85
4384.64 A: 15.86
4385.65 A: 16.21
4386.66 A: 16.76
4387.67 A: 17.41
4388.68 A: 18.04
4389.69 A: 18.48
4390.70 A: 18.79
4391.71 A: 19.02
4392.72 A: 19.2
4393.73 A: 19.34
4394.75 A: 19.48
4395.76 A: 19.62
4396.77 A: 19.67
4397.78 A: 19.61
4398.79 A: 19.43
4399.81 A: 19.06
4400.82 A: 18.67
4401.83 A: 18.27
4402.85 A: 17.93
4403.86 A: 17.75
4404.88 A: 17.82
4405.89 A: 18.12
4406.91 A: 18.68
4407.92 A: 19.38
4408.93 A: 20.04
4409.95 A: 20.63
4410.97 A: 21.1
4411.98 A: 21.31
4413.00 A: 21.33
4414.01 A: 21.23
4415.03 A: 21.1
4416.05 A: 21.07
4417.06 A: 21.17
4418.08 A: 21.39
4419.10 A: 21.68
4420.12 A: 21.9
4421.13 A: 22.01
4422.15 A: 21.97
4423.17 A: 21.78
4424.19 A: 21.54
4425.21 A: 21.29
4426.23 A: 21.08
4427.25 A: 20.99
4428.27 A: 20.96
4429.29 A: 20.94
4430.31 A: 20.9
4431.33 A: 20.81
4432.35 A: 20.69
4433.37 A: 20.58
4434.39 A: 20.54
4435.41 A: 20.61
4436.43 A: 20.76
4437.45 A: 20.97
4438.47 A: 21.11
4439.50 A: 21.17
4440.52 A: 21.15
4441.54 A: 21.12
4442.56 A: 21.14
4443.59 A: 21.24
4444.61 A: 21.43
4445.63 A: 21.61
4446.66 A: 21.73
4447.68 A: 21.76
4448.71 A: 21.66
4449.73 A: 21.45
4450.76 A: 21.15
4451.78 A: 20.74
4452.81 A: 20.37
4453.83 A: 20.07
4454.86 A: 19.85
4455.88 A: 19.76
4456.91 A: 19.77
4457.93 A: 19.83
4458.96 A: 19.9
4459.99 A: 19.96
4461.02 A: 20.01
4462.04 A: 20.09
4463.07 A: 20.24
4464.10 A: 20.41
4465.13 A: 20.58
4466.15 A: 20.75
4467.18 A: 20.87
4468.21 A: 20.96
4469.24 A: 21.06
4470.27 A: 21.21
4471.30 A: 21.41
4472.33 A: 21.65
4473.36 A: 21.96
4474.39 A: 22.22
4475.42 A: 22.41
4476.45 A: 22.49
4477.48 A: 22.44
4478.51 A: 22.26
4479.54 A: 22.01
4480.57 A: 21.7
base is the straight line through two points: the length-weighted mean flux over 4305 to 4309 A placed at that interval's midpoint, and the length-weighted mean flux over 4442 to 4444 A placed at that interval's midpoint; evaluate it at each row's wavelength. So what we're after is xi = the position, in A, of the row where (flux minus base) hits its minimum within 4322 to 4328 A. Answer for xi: 4325.47 A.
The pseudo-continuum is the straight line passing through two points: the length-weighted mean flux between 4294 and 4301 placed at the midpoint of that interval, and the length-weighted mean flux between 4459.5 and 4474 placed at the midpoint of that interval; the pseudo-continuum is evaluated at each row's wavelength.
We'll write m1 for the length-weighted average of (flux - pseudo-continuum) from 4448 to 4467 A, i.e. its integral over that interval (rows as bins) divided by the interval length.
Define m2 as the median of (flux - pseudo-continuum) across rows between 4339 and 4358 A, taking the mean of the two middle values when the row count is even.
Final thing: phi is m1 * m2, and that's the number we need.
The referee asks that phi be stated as -0.3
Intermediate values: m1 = -0.1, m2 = 2.8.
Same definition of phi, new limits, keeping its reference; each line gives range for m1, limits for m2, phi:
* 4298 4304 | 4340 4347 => -1.7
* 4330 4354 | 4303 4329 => 3.1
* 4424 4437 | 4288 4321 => 0.6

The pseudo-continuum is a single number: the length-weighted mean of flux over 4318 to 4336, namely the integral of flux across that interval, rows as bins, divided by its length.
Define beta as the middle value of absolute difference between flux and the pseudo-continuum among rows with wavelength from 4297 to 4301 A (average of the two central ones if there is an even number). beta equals 5.1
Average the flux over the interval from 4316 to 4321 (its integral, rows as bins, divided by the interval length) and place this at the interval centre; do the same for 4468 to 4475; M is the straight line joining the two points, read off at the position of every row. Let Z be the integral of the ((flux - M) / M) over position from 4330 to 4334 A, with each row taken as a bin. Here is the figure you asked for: 0.0 A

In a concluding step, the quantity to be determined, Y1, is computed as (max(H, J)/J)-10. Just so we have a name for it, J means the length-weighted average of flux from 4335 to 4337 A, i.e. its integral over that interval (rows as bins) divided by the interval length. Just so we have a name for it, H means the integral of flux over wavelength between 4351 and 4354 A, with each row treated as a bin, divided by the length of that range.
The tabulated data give -8.95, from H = 20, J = 19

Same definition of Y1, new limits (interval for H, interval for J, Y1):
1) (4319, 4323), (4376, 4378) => -8.97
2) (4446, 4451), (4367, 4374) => -8.90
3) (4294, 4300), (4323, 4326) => -9.00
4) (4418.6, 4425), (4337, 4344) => -8.71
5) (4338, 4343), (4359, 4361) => -9.00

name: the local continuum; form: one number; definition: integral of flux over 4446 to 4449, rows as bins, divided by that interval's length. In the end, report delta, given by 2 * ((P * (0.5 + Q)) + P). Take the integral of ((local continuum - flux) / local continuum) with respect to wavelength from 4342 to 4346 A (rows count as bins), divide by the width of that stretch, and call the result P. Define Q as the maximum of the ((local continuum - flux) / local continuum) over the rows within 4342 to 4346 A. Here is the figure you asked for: 0.5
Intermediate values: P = 0.16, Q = 0.21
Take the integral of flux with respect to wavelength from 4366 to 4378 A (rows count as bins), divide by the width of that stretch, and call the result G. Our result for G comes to 19.4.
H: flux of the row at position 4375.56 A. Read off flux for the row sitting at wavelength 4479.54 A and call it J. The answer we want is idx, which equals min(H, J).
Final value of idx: 18.7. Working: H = 18.69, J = 22.01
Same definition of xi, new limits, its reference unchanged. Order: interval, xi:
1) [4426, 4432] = 4431.33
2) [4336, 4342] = 4340.44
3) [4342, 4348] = 4342.44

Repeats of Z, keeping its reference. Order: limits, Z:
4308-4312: -1.4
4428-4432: -0.1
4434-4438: -0.1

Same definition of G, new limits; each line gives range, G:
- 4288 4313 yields 14.6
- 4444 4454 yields 21.2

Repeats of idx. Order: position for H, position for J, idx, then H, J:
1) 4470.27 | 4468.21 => 21.0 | 21.21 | 20.96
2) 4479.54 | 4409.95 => 20.6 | 22.01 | 20.63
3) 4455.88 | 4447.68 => 19.8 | 19.76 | 21.76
